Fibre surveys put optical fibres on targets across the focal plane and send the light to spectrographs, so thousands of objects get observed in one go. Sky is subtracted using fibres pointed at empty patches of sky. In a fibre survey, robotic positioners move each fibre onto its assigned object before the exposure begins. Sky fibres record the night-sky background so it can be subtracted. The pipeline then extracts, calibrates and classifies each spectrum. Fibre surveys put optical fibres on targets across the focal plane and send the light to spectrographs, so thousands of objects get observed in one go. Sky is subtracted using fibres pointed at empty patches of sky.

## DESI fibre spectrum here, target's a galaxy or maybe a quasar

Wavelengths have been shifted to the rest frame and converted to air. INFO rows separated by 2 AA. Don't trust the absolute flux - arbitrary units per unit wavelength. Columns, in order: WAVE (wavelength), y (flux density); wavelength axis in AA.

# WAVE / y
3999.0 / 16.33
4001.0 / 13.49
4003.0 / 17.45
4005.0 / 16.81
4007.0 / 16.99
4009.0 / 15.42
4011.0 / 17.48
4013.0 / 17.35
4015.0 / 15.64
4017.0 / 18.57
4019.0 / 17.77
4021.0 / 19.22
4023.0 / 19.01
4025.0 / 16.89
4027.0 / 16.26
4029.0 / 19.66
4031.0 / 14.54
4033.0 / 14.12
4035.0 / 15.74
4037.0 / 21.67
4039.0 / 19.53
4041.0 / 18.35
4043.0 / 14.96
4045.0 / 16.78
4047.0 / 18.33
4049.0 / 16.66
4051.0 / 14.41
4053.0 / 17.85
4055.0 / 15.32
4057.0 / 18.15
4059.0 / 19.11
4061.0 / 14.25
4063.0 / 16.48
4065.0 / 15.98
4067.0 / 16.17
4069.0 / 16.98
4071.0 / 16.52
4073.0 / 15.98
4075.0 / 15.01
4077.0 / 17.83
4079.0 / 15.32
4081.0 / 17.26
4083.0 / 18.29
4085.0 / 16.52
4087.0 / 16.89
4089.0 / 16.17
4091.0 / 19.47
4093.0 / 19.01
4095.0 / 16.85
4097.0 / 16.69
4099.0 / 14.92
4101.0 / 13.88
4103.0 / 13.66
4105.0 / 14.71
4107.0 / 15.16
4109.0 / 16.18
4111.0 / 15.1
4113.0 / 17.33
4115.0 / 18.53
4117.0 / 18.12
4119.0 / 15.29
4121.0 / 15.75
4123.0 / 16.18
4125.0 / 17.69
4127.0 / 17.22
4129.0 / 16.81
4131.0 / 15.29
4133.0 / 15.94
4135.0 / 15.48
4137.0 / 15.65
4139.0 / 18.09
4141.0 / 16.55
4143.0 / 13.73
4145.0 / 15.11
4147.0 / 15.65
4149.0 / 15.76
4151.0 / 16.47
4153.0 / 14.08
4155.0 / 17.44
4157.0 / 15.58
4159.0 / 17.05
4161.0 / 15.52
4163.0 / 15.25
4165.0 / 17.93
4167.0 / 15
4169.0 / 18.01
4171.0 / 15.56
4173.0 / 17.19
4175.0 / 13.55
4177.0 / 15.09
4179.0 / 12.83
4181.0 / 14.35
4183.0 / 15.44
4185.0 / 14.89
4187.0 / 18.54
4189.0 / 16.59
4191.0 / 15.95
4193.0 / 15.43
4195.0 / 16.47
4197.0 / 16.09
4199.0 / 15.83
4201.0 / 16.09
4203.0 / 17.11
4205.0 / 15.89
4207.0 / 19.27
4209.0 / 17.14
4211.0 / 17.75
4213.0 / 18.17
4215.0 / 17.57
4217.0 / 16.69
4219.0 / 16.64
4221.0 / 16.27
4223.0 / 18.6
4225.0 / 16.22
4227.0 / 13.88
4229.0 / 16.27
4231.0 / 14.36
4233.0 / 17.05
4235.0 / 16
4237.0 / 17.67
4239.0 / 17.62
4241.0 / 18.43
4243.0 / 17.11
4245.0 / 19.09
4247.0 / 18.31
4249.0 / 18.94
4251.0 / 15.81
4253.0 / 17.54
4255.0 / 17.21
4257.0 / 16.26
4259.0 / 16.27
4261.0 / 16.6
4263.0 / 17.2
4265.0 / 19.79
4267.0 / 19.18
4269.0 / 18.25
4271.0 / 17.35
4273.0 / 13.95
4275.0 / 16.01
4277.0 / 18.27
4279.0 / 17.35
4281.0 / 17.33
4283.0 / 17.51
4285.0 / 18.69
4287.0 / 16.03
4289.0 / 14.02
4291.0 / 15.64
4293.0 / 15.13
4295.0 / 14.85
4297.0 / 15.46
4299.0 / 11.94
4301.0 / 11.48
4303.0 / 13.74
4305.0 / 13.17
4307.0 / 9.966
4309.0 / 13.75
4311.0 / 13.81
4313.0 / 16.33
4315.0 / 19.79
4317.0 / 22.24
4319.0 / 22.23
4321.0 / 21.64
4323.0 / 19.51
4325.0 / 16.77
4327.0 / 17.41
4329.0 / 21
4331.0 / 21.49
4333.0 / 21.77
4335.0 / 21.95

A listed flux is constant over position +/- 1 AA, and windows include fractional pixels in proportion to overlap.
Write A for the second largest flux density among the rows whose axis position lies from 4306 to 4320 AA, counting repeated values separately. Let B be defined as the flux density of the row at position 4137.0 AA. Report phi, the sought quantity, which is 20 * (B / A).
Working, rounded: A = 22.23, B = 15.65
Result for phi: 14.1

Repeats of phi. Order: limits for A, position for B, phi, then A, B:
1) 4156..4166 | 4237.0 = 20.7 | 17.05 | 17.67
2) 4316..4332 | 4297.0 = 13.9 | 22.23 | 15.46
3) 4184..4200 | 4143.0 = 16.6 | 16.59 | 13.73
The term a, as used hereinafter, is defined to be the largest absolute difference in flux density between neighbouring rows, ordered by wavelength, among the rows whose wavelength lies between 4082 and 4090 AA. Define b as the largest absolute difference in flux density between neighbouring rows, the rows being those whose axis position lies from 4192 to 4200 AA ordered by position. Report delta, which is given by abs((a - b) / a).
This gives 0.4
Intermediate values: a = 1.77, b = 1.0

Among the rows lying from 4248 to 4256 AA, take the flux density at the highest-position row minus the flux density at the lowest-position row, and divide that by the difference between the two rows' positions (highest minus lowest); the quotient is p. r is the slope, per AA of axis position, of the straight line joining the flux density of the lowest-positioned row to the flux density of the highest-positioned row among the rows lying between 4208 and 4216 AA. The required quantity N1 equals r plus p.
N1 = -0.2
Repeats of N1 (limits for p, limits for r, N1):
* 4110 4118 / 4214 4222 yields 0.3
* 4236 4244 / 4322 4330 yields 0.2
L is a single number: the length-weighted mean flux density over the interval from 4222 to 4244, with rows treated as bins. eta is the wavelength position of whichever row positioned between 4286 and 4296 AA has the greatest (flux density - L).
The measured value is 4287.0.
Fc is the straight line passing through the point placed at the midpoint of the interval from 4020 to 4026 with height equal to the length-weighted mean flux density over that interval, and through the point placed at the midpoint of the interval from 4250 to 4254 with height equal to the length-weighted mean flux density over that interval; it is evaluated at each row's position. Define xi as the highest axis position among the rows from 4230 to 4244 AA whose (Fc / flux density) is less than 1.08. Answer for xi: 4243.0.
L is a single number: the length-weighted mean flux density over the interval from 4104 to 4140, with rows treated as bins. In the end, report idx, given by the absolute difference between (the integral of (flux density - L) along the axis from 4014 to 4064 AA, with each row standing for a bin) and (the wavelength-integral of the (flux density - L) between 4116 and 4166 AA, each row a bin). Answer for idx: 51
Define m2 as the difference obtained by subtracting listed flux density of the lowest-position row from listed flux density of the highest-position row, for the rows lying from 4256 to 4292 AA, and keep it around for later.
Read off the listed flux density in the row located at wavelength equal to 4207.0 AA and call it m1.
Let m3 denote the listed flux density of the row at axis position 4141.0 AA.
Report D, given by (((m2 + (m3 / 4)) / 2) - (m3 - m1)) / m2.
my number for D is -7.2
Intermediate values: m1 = 19.27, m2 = -0.6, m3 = 16.55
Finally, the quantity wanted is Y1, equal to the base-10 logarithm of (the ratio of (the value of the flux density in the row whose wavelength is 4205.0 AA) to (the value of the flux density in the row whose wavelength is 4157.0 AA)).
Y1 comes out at 0.009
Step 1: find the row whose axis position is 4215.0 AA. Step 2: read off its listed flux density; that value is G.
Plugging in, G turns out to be 17.57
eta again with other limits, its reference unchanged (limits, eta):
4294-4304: 4297.0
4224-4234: 4233.0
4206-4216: 4207.0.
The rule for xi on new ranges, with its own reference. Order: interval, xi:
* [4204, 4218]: 4217.0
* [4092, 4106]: 4097.0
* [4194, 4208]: 4207.0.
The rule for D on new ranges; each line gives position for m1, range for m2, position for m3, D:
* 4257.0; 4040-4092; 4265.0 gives -0.4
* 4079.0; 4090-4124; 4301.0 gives -1.1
